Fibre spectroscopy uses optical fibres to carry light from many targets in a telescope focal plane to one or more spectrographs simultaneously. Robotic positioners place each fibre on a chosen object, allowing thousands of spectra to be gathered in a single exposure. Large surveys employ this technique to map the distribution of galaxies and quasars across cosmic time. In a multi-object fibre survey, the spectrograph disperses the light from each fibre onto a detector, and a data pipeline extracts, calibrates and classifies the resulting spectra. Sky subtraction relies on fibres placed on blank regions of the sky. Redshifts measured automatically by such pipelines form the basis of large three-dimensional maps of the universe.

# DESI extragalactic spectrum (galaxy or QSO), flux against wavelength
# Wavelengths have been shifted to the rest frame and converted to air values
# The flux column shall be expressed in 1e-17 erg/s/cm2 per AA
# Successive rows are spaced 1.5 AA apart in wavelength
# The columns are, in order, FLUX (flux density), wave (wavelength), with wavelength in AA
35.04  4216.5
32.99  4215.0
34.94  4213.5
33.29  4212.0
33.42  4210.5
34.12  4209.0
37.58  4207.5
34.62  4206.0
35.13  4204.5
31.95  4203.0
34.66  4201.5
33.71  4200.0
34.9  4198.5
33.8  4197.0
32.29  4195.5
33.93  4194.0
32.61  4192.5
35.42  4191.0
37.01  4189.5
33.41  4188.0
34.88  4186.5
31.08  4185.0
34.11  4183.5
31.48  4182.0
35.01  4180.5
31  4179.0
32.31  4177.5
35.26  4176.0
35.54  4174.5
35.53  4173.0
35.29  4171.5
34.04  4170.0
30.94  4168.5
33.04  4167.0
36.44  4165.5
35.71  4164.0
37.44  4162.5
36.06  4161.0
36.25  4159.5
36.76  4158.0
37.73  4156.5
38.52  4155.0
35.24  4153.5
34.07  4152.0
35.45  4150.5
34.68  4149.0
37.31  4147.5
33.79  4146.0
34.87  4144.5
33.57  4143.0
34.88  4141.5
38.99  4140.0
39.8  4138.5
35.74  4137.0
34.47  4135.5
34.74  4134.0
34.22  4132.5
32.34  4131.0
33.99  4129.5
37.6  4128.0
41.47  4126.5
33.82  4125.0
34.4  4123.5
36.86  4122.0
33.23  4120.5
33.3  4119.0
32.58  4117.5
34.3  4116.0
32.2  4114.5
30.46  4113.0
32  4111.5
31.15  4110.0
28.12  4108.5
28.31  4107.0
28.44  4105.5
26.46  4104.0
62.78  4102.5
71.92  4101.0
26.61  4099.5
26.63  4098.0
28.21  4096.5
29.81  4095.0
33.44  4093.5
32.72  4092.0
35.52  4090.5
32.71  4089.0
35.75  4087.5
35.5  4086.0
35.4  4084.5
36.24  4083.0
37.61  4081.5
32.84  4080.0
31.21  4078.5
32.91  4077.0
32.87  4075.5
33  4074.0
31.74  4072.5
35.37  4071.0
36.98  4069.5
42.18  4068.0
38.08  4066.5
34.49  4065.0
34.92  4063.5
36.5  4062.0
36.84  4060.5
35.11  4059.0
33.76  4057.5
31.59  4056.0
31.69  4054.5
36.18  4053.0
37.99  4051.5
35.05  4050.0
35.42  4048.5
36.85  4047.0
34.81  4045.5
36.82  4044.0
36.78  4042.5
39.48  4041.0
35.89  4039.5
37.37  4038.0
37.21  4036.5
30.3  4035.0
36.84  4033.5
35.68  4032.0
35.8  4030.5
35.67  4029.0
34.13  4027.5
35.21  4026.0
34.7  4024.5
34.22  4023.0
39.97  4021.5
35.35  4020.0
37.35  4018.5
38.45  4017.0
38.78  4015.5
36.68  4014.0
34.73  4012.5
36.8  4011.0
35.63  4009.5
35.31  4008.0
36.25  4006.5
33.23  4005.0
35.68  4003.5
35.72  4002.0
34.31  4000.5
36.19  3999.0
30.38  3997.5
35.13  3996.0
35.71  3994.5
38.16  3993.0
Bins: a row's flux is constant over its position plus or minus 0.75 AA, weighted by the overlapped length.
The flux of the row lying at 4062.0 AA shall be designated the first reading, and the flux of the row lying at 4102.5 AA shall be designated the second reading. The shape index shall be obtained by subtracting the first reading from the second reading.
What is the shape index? 26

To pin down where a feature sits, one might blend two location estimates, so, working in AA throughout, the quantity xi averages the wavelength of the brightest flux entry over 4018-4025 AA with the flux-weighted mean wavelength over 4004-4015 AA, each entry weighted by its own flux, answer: 4015.5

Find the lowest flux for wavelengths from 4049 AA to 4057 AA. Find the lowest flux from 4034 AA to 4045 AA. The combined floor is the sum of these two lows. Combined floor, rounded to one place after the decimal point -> 61.9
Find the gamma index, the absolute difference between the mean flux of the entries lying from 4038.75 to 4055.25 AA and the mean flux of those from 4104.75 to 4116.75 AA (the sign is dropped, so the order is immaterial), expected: 5.5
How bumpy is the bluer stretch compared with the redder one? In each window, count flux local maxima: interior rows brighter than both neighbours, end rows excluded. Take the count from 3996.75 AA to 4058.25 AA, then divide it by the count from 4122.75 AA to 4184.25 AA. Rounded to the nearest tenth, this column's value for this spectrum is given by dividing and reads 1.3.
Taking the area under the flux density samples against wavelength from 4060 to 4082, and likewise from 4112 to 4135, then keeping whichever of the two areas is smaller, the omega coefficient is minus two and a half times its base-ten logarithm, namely -7.22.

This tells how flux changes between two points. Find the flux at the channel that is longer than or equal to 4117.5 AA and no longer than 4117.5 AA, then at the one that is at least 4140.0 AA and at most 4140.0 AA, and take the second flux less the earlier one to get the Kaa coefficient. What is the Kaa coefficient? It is 6.4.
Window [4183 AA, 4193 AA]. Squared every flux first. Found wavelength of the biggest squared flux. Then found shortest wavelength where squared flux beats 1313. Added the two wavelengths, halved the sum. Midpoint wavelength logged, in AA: 4189.5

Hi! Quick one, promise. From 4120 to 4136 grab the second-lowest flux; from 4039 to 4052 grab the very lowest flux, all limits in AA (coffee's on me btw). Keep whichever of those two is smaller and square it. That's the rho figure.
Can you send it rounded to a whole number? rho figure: 1104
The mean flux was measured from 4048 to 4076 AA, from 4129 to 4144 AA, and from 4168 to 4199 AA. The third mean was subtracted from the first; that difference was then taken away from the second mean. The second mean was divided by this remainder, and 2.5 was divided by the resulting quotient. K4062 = 2.40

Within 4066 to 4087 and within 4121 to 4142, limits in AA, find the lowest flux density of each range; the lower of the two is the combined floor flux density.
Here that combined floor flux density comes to 31.2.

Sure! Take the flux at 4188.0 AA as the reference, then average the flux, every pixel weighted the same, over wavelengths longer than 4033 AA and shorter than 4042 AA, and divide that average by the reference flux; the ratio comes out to 1.08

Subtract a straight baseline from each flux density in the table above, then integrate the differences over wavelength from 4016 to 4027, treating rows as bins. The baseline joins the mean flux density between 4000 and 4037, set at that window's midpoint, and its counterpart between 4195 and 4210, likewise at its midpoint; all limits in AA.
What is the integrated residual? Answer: 8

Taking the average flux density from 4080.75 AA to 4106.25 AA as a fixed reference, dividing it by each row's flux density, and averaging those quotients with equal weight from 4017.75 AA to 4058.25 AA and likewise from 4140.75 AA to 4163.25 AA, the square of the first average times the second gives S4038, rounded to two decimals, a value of 1.06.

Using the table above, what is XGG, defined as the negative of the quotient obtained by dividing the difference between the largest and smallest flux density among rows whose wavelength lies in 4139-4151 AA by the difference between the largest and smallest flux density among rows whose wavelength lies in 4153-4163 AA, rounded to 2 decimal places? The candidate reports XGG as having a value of -1.65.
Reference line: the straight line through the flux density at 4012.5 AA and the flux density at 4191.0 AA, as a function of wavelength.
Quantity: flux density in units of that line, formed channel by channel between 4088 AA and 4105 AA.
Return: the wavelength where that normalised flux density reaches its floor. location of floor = 4104.0 AA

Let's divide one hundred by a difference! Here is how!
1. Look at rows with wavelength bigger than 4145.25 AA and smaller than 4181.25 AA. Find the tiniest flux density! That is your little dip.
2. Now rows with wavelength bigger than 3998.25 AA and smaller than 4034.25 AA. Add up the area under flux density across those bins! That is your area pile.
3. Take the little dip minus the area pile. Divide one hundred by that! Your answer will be -0.0792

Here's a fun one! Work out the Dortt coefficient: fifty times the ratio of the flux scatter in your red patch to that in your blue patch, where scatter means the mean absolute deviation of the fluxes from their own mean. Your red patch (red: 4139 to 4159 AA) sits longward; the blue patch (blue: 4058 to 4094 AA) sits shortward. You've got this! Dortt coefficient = 42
